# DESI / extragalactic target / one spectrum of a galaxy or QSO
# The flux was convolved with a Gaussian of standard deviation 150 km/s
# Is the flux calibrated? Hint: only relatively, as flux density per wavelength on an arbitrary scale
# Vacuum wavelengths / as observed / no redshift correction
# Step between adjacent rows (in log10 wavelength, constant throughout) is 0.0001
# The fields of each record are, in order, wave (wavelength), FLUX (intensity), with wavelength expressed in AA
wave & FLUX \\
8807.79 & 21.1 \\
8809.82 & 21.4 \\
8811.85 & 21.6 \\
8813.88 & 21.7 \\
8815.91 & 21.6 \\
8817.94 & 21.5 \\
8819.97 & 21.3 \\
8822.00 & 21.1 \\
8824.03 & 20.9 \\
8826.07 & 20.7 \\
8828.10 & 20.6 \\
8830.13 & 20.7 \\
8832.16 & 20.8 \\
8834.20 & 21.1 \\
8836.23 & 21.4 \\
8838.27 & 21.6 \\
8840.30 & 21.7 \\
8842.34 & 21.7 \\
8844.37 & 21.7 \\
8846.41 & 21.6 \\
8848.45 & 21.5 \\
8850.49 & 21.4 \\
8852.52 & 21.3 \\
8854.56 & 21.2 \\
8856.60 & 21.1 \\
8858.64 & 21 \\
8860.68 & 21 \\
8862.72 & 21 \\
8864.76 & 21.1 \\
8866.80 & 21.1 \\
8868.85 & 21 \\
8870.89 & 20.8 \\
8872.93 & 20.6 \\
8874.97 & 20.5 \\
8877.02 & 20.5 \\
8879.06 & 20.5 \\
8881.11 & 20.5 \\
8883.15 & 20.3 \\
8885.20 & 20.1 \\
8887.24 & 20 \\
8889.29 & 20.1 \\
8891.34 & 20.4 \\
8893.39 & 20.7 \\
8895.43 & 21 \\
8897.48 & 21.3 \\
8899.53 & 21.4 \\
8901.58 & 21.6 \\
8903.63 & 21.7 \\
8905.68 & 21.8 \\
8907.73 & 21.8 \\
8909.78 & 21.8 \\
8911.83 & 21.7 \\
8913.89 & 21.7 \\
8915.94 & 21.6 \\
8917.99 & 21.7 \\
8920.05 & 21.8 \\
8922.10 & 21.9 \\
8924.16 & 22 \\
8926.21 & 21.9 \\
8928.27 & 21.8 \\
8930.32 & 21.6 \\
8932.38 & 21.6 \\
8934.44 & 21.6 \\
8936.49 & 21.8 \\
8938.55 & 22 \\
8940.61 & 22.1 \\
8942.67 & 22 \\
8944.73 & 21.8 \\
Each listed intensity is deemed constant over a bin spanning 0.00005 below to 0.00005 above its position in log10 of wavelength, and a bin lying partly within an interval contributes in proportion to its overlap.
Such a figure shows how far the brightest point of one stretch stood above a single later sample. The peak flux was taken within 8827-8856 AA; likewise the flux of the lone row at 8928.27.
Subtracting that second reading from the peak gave -0.10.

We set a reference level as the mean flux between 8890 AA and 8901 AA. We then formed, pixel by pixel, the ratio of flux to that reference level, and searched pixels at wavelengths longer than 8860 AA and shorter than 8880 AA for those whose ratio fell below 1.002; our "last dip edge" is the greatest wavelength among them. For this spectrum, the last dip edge 8879.06 AA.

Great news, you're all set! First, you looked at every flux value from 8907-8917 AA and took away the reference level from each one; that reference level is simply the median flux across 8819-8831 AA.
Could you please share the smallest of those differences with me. 0.80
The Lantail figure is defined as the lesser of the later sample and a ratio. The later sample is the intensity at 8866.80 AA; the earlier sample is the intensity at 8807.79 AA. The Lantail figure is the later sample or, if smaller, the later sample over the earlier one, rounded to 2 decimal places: 1.00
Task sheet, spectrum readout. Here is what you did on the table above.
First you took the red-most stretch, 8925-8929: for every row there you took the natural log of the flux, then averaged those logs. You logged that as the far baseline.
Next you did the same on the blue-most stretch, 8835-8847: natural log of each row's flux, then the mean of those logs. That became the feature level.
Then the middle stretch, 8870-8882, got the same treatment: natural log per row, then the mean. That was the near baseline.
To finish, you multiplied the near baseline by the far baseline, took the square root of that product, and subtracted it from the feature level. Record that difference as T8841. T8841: 0.020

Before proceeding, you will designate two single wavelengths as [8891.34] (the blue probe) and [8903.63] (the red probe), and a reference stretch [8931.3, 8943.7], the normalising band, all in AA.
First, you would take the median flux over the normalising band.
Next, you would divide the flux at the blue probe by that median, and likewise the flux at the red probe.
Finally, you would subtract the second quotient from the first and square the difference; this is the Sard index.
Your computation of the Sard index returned 0.0035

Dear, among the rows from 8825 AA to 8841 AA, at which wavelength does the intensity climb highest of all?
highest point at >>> 8840.30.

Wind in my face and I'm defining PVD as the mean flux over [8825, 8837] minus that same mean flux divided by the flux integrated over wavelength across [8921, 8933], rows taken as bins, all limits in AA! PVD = 20.8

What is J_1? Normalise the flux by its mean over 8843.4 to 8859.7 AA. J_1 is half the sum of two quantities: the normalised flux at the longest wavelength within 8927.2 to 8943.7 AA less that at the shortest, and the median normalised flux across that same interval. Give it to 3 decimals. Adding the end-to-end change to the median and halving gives 0.515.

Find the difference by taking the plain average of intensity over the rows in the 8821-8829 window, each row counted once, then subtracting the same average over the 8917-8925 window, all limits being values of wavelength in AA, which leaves -1.0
